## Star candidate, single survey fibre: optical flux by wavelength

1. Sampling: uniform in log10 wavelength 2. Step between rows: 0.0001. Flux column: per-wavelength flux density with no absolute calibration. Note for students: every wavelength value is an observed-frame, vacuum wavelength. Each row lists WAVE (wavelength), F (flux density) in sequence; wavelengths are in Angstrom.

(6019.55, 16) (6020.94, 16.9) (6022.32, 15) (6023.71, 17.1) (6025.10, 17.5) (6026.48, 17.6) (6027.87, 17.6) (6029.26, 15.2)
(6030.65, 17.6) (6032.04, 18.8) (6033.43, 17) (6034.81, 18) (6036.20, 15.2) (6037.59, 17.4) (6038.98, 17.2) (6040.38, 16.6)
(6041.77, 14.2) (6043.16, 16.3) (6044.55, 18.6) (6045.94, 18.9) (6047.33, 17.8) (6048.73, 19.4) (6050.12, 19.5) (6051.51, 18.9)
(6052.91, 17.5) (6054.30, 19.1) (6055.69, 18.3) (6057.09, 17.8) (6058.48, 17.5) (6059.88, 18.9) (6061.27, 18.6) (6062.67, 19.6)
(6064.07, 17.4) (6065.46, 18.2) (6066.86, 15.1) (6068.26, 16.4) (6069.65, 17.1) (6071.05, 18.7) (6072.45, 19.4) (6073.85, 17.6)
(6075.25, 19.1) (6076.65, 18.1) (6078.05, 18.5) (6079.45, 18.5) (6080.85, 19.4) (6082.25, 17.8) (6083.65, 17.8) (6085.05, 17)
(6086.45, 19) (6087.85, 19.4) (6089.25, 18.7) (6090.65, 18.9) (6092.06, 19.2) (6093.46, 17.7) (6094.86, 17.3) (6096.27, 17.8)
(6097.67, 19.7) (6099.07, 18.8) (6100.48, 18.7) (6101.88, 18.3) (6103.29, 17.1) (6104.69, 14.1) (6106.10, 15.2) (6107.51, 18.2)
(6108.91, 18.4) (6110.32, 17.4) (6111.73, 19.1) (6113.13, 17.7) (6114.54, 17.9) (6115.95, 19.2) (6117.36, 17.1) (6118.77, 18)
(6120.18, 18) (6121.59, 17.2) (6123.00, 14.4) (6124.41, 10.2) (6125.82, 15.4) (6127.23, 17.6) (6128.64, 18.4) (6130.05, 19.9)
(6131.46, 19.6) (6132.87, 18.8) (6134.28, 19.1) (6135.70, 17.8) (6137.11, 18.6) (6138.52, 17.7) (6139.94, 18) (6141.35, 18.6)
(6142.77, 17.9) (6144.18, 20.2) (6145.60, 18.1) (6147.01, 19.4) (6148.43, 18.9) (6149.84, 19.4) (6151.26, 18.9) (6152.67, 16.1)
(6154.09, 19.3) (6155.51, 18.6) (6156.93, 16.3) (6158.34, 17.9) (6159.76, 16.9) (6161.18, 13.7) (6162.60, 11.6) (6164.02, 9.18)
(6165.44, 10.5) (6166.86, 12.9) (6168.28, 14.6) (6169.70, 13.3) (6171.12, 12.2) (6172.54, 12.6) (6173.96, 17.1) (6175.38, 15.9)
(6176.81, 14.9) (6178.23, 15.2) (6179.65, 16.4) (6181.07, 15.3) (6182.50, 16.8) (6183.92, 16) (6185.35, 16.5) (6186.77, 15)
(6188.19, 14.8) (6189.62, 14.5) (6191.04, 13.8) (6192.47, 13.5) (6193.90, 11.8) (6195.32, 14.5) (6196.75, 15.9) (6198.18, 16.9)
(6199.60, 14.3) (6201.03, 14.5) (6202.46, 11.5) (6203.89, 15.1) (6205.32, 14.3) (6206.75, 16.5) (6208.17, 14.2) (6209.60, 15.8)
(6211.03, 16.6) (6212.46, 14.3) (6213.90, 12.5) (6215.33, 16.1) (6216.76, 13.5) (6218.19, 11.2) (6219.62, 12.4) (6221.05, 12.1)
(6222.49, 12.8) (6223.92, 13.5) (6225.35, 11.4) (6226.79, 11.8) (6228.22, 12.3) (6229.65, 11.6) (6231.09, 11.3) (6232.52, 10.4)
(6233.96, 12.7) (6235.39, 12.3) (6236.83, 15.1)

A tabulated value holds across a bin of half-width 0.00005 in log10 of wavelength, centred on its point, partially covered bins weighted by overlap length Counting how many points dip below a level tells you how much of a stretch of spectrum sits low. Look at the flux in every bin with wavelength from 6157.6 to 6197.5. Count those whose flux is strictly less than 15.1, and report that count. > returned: 17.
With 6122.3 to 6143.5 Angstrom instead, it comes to 2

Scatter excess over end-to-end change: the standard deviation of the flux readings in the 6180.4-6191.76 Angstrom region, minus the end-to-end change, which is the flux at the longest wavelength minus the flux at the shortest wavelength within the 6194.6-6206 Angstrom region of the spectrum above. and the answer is 1.2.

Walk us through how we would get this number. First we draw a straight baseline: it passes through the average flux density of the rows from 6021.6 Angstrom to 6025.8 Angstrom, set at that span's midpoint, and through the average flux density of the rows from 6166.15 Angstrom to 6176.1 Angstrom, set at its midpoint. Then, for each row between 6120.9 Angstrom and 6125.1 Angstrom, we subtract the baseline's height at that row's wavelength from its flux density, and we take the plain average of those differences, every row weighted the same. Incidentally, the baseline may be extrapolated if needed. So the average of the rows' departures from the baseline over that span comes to -1.0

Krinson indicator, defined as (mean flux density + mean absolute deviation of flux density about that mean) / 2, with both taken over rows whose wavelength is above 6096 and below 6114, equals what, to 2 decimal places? 9.42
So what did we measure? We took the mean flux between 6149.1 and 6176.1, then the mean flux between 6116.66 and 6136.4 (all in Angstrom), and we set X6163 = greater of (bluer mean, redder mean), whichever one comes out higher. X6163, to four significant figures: 17.25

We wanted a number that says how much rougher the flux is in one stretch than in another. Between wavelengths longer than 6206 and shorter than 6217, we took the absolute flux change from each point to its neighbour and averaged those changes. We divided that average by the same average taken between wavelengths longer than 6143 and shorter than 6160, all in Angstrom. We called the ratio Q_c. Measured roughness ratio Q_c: 1.43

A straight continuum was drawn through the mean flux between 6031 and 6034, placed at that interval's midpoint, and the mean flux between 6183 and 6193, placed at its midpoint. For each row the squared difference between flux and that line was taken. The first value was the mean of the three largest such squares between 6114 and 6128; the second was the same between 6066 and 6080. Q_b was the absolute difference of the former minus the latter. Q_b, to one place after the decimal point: 11.0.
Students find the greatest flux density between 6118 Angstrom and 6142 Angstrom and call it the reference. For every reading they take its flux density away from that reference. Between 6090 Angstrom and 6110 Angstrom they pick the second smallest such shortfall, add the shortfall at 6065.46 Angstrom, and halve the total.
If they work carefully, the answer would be 1.2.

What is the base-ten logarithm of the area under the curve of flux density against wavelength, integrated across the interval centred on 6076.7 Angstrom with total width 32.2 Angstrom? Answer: 2.77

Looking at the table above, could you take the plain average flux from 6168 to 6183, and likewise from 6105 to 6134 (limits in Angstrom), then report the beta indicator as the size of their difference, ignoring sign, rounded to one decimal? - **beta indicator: 2.4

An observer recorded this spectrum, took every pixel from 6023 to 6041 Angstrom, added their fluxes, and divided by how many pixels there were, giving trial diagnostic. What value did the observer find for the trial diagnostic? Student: 17.1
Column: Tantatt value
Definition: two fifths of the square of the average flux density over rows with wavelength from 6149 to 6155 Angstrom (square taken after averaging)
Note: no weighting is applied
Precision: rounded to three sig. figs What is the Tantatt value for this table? 136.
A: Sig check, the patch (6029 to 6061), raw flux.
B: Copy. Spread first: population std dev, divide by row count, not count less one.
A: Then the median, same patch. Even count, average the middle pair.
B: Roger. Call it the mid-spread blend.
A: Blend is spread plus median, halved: 9.6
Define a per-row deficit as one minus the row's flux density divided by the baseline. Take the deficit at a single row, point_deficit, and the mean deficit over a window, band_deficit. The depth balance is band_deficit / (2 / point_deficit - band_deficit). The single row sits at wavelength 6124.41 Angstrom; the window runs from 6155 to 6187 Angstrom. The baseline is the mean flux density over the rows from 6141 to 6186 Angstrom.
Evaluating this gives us 0.014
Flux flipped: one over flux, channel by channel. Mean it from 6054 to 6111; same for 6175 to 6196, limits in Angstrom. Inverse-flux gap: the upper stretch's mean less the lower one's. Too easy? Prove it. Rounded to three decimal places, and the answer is 0.012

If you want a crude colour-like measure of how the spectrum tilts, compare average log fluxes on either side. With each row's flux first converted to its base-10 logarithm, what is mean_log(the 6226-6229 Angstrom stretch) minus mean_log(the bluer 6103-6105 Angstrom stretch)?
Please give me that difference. -0.11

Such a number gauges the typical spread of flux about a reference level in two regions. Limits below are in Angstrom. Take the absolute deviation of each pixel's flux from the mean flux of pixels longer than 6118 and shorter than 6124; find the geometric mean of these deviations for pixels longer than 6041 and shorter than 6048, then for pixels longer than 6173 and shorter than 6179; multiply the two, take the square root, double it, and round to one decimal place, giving 2.2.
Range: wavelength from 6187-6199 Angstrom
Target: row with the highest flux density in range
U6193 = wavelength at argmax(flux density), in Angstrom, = 6198.18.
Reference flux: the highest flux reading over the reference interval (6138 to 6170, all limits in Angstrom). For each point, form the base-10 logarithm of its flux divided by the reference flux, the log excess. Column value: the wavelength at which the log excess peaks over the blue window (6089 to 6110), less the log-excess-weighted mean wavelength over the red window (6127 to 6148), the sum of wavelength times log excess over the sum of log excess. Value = -39.3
